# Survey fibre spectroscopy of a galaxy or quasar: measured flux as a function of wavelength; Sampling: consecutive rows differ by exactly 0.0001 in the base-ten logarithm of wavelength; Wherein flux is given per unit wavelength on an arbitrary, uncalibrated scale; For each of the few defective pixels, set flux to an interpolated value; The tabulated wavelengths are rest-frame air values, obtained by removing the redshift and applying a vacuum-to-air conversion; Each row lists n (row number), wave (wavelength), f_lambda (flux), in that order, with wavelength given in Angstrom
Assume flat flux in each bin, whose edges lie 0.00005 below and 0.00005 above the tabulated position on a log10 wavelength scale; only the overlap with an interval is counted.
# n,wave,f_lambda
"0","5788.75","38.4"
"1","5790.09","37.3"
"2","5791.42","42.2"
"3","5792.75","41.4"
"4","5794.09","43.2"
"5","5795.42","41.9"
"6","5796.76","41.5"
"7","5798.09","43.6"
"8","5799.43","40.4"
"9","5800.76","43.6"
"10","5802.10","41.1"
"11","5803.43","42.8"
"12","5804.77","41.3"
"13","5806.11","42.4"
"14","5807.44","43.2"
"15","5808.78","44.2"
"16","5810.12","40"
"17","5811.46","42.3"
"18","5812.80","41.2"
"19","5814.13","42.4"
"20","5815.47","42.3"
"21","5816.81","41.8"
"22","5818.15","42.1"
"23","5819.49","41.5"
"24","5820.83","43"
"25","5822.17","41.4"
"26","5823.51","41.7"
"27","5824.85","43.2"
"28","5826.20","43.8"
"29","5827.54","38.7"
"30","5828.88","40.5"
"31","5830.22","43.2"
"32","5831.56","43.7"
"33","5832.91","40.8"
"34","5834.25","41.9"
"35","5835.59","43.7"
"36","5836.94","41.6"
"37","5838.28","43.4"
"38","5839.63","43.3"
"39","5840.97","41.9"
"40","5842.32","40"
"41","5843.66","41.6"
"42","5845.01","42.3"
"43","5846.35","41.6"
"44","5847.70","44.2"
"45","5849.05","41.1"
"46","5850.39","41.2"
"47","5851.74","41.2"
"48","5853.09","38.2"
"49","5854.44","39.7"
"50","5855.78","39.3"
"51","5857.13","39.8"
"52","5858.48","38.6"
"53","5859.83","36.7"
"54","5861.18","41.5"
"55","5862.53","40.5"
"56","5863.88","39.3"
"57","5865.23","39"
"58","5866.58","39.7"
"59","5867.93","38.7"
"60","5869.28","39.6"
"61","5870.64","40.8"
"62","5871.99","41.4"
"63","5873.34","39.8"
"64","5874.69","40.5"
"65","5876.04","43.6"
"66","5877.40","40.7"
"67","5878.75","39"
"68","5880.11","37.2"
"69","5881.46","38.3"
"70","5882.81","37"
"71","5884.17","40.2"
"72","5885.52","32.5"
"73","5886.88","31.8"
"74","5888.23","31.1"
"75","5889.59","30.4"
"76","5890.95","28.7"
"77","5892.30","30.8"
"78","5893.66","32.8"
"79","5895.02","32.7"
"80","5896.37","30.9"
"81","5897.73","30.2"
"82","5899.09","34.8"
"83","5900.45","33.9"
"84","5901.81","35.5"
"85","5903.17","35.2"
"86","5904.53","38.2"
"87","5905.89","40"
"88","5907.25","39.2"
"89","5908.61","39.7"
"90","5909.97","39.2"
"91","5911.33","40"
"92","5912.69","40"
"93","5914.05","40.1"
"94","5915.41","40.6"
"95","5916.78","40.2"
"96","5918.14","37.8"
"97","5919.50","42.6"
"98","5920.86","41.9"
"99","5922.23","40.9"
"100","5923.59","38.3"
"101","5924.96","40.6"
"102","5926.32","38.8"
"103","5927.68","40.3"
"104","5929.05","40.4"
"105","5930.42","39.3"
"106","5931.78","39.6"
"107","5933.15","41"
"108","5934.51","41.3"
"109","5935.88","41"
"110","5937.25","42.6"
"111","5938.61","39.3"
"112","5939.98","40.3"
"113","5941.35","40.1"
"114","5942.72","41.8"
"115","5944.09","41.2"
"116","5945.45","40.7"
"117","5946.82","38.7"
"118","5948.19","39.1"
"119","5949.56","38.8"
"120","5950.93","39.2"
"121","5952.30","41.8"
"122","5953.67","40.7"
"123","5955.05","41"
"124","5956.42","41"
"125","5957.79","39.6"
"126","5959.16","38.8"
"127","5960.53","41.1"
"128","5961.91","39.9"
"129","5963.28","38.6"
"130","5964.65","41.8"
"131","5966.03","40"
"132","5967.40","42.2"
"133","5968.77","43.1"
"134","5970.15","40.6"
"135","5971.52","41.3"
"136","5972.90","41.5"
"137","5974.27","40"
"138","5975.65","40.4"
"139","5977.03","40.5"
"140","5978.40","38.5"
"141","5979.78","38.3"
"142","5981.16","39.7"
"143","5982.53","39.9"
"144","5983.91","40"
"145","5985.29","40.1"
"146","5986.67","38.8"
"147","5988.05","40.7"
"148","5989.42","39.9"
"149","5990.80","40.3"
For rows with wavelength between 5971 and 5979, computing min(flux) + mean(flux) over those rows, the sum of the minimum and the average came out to 78.9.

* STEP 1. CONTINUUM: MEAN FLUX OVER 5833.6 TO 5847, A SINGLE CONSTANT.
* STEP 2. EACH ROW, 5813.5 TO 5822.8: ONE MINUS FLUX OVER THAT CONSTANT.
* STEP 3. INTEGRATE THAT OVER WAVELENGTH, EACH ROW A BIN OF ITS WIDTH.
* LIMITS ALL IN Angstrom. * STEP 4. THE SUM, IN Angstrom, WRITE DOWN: 0.01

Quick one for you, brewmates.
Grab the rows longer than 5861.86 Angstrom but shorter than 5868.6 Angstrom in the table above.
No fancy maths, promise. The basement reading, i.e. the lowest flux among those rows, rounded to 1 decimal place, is 38.7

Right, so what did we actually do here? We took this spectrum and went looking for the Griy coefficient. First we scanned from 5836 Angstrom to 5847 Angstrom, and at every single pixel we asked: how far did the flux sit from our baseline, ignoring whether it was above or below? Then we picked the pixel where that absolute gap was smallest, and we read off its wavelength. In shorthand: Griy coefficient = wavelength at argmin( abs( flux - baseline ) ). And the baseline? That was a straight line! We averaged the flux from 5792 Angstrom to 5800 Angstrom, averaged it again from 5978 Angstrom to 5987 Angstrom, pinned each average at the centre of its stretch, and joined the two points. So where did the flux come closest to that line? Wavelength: 5836.94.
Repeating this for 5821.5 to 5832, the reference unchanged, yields 5823.51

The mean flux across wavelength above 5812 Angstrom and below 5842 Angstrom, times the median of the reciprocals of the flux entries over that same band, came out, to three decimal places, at 1.003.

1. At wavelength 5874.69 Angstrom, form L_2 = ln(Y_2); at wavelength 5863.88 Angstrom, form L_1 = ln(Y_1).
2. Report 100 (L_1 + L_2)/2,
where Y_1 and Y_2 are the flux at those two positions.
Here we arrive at 369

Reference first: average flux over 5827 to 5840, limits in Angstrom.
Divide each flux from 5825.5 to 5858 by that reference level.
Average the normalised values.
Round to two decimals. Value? 0.99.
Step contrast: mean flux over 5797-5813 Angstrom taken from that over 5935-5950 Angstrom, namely -1.8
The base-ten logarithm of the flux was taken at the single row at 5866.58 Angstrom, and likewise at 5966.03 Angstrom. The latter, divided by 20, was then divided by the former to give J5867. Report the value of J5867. 0.0501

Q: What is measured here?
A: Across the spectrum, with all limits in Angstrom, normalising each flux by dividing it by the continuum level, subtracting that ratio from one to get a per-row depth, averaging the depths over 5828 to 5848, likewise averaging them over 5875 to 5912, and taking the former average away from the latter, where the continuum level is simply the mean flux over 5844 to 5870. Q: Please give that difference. 0.16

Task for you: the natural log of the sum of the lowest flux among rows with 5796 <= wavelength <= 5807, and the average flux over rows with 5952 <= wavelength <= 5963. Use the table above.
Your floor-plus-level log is 4.39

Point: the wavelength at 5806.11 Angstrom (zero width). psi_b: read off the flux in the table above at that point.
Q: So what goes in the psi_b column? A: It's 42.4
